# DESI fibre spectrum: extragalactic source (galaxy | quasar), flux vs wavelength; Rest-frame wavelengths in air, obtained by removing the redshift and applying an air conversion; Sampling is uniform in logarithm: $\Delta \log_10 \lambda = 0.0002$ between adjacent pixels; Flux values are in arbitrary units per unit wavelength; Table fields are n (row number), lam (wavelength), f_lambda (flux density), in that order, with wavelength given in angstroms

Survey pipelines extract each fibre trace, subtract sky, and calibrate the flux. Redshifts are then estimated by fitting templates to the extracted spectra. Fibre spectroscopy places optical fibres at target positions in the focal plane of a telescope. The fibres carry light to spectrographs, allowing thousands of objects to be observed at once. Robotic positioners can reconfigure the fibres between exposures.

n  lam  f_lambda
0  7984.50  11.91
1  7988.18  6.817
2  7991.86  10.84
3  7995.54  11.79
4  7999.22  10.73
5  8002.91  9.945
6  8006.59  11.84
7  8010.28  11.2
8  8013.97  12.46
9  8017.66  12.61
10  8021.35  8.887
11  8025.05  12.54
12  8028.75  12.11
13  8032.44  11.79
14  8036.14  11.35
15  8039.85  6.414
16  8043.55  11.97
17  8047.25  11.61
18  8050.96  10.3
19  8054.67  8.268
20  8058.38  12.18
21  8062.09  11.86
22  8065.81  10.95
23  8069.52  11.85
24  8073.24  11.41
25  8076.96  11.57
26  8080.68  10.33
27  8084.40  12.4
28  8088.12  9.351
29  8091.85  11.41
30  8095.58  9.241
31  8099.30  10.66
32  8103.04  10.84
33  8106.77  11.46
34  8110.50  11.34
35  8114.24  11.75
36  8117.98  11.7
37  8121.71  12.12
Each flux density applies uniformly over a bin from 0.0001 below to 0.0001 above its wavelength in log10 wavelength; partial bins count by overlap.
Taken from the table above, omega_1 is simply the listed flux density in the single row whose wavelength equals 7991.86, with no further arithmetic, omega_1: 10.84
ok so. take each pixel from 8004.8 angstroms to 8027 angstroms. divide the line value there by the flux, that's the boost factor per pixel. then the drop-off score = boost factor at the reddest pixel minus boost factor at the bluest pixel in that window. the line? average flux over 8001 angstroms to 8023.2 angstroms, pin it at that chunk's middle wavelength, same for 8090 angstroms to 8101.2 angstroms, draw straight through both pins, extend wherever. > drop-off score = -0.1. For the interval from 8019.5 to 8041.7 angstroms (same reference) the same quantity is 0.5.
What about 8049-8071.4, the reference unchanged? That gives -0.2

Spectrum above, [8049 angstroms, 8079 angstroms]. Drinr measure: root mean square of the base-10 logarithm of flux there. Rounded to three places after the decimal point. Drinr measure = 1.042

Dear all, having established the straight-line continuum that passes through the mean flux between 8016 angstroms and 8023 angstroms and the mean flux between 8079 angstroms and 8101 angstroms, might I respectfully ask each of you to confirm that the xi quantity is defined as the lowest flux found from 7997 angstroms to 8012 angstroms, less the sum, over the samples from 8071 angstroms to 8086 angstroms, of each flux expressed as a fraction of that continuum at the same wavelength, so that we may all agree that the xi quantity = 5.6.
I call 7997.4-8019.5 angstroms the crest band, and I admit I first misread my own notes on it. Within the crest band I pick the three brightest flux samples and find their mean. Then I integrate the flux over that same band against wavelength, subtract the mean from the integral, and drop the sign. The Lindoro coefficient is 241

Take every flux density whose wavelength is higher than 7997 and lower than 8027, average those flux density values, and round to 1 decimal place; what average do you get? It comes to 11.3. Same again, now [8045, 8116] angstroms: 11.0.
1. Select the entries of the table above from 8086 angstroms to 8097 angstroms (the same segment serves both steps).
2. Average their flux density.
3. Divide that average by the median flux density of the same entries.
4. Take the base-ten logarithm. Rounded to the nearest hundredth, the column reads 0.03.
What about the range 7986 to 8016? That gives -0.01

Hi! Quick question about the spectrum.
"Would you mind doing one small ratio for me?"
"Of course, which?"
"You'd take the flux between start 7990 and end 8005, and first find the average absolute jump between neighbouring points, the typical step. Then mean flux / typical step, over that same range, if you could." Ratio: 12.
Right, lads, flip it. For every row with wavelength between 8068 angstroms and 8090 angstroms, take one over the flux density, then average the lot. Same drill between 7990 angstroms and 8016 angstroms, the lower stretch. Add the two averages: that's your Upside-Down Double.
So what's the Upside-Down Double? 0.180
